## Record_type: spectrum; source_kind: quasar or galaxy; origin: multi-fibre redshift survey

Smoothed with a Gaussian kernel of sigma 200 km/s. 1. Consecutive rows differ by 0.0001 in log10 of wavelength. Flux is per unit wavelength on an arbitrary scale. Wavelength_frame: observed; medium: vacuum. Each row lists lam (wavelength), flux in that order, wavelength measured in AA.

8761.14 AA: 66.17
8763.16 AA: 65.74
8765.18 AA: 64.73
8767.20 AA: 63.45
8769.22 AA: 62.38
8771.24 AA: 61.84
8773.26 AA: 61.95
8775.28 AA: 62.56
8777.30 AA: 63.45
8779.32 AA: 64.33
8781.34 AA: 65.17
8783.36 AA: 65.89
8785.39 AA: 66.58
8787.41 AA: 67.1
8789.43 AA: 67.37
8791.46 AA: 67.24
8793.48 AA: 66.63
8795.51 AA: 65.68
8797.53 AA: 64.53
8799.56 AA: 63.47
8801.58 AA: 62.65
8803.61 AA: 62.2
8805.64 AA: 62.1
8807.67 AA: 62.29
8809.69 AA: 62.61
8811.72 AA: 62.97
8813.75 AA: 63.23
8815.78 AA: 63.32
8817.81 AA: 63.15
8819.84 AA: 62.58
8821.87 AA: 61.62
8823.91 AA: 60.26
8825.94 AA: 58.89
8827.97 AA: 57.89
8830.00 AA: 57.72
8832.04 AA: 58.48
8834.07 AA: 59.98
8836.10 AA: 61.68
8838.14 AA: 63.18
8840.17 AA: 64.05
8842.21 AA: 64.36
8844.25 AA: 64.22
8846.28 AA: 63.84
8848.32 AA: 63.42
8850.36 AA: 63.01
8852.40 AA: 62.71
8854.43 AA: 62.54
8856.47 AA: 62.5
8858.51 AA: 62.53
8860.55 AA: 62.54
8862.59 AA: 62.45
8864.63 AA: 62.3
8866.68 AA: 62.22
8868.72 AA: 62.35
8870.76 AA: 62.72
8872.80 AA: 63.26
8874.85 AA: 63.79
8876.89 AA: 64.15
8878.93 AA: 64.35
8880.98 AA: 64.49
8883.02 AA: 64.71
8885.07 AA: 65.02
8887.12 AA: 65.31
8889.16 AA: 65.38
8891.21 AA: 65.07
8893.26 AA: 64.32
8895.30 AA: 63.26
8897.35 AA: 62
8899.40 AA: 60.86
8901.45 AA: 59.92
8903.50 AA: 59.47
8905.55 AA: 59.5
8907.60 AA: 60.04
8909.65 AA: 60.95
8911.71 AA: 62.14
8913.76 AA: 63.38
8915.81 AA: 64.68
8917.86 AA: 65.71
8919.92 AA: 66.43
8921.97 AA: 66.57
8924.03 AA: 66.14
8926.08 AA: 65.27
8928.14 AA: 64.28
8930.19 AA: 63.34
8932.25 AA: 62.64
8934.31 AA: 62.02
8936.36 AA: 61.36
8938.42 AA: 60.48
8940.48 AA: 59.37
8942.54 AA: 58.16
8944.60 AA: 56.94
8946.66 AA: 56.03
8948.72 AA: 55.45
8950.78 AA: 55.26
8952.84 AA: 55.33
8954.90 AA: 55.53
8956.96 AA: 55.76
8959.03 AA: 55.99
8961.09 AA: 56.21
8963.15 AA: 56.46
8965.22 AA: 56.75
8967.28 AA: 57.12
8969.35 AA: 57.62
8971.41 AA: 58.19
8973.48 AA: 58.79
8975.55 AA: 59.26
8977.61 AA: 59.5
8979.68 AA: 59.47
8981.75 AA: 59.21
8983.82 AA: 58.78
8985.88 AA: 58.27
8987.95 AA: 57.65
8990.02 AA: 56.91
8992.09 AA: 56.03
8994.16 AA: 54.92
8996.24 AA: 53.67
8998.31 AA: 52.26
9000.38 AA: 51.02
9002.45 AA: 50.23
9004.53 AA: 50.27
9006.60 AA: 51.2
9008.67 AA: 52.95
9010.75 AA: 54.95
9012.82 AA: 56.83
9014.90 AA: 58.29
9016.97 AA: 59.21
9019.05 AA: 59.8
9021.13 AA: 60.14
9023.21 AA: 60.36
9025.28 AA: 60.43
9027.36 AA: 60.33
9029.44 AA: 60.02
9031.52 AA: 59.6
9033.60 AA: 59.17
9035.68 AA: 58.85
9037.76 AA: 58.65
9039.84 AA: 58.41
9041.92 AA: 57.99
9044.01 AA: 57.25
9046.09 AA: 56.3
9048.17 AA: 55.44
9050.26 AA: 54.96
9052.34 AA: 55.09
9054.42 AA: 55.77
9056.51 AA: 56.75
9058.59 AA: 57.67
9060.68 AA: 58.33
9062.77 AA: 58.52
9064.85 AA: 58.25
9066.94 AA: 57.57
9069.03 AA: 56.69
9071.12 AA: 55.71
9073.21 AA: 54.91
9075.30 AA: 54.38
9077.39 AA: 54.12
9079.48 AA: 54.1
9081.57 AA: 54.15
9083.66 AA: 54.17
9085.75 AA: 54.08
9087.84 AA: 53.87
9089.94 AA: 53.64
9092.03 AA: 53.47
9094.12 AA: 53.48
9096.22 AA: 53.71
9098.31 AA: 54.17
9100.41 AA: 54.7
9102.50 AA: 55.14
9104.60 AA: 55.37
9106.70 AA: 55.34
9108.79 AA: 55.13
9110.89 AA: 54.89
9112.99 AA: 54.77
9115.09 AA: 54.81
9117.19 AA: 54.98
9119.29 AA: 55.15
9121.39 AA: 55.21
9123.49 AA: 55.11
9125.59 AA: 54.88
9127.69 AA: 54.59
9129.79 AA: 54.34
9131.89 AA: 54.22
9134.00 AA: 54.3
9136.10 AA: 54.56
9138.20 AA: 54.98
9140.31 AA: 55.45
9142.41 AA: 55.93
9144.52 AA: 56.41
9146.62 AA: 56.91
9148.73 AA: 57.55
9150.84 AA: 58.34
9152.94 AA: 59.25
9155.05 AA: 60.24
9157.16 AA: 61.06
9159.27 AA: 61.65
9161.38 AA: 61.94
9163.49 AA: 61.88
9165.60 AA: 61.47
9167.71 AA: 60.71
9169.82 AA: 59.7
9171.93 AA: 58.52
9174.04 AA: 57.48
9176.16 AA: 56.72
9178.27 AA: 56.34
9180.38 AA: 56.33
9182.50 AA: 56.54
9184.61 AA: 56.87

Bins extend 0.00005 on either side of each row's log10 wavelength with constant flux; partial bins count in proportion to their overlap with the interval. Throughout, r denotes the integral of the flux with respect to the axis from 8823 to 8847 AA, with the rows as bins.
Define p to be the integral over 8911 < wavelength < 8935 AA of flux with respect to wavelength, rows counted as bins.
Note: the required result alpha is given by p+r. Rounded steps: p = 1547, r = 1469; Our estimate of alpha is 3016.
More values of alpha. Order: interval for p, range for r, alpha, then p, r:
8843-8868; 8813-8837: 3028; 1571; 1457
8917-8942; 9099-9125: 3018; 1587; 1431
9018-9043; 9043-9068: 2907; 1486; 1421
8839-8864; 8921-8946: 3132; 1580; 1553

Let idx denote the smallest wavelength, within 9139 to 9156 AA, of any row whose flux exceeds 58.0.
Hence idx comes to 9150.84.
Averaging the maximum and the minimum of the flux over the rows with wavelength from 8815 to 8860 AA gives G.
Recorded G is 61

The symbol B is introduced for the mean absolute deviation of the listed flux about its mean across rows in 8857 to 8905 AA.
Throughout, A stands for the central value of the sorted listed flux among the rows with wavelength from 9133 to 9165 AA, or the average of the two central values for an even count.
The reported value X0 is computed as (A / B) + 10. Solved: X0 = 53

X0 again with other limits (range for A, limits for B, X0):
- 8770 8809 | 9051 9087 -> 54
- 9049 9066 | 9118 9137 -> 179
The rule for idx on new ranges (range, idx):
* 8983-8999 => 8983.82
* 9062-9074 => 9062.77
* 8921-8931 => 8921.97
